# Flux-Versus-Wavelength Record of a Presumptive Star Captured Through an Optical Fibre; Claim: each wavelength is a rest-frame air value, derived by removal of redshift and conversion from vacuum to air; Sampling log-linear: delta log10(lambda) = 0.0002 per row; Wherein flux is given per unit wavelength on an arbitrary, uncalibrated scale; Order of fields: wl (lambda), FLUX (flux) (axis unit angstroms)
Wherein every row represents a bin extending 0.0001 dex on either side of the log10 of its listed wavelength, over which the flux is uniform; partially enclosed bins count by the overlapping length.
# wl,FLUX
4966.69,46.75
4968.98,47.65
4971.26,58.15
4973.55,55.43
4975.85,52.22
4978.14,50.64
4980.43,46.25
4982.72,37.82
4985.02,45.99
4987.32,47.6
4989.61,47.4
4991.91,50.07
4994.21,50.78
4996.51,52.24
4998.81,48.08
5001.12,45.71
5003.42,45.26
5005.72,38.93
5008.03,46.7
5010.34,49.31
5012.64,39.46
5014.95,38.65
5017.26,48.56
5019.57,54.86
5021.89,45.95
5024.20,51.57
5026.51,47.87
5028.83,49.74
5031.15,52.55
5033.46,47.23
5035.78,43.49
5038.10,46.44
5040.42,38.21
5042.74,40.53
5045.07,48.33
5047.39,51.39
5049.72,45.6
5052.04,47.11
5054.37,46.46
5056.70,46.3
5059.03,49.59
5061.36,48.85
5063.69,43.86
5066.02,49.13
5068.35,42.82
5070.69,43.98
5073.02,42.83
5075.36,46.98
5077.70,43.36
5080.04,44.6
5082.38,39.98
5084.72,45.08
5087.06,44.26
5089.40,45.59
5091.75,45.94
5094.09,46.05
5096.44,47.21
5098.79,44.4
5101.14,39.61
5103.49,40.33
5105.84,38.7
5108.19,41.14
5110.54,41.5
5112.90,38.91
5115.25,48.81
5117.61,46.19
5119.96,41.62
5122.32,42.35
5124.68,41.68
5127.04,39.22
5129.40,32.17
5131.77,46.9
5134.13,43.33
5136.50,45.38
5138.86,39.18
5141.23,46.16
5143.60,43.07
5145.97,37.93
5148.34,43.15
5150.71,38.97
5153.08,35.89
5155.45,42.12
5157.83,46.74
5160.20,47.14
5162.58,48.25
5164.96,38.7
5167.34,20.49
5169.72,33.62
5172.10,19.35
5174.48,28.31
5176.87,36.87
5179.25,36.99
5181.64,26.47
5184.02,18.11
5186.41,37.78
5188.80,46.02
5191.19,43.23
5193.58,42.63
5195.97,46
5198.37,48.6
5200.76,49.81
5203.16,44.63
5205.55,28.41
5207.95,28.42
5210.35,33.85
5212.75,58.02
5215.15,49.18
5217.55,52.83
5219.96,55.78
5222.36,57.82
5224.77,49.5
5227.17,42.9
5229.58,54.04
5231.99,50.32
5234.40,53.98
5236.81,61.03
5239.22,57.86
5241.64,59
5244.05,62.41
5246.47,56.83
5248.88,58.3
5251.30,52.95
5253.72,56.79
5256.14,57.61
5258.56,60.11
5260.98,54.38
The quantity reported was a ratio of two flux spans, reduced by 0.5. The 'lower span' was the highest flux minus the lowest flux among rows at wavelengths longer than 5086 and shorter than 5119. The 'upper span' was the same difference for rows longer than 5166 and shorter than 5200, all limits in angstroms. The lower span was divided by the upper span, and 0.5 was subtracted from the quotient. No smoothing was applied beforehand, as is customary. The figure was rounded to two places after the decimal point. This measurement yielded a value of -0.17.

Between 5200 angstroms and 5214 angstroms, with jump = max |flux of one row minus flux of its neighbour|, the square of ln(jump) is 10.1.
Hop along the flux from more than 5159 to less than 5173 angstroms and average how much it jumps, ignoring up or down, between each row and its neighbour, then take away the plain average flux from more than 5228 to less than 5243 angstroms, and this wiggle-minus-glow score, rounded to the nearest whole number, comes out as -45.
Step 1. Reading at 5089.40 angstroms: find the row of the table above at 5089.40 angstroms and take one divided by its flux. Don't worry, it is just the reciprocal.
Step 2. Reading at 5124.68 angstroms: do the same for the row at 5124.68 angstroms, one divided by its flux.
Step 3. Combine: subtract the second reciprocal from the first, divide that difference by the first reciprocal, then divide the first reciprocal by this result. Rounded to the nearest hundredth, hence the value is -0.23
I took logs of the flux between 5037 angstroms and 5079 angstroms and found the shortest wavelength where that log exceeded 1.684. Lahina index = 5045.07 angstroms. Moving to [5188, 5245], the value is 5198.37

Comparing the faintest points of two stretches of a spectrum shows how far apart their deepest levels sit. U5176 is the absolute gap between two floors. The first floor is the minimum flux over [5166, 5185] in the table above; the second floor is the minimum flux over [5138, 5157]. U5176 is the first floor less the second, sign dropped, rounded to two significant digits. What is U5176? 18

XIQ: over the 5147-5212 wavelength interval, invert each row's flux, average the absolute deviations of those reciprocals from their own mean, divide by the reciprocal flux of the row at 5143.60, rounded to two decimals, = 0.31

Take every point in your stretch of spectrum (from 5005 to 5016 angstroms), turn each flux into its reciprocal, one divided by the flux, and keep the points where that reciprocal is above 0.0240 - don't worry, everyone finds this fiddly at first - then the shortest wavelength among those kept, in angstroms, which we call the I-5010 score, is 5005.72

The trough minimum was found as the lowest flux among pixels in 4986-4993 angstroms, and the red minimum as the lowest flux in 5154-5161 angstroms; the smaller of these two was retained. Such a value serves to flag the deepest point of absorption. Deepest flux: 42.1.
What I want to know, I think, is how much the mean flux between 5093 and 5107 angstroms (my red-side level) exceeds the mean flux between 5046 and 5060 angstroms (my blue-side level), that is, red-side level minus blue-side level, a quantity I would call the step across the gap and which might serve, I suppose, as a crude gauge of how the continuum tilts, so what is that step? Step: -5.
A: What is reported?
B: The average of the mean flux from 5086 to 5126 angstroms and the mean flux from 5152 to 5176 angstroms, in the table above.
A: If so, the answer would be 39.6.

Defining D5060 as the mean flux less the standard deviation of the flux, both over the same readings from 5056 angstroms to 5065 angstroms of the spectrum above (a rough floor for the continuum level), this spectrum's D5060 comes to 45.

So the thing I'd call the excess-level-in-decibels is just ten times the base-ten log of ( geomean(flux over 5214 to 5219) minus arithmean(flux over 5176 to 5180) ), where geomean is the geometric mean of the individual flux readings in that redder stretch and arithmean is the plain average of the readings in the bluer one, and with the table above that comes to 11.5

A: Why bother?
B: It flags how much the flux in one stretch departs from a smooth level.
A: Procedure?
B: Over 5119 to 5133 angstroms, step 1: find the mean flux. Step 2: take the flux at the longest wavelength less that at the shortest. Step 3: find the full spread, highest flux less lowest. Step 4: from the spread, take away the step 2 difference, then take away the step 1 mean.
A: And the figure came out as -31.2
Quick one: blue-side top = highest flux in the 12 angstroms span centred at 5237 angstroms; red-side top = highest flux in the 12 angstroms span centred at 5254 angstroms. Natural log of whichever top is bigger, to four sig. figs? 4.111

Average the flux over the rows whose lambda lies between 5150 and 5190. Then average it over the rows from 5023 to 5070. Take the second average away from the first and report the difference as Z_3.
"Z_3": -11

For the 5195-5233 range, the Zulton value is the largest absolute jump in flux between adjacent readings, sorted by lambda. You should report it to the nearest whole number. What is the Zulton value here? 24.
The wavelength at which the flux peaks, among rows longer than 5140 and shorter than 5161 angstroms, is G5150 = 5160.20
